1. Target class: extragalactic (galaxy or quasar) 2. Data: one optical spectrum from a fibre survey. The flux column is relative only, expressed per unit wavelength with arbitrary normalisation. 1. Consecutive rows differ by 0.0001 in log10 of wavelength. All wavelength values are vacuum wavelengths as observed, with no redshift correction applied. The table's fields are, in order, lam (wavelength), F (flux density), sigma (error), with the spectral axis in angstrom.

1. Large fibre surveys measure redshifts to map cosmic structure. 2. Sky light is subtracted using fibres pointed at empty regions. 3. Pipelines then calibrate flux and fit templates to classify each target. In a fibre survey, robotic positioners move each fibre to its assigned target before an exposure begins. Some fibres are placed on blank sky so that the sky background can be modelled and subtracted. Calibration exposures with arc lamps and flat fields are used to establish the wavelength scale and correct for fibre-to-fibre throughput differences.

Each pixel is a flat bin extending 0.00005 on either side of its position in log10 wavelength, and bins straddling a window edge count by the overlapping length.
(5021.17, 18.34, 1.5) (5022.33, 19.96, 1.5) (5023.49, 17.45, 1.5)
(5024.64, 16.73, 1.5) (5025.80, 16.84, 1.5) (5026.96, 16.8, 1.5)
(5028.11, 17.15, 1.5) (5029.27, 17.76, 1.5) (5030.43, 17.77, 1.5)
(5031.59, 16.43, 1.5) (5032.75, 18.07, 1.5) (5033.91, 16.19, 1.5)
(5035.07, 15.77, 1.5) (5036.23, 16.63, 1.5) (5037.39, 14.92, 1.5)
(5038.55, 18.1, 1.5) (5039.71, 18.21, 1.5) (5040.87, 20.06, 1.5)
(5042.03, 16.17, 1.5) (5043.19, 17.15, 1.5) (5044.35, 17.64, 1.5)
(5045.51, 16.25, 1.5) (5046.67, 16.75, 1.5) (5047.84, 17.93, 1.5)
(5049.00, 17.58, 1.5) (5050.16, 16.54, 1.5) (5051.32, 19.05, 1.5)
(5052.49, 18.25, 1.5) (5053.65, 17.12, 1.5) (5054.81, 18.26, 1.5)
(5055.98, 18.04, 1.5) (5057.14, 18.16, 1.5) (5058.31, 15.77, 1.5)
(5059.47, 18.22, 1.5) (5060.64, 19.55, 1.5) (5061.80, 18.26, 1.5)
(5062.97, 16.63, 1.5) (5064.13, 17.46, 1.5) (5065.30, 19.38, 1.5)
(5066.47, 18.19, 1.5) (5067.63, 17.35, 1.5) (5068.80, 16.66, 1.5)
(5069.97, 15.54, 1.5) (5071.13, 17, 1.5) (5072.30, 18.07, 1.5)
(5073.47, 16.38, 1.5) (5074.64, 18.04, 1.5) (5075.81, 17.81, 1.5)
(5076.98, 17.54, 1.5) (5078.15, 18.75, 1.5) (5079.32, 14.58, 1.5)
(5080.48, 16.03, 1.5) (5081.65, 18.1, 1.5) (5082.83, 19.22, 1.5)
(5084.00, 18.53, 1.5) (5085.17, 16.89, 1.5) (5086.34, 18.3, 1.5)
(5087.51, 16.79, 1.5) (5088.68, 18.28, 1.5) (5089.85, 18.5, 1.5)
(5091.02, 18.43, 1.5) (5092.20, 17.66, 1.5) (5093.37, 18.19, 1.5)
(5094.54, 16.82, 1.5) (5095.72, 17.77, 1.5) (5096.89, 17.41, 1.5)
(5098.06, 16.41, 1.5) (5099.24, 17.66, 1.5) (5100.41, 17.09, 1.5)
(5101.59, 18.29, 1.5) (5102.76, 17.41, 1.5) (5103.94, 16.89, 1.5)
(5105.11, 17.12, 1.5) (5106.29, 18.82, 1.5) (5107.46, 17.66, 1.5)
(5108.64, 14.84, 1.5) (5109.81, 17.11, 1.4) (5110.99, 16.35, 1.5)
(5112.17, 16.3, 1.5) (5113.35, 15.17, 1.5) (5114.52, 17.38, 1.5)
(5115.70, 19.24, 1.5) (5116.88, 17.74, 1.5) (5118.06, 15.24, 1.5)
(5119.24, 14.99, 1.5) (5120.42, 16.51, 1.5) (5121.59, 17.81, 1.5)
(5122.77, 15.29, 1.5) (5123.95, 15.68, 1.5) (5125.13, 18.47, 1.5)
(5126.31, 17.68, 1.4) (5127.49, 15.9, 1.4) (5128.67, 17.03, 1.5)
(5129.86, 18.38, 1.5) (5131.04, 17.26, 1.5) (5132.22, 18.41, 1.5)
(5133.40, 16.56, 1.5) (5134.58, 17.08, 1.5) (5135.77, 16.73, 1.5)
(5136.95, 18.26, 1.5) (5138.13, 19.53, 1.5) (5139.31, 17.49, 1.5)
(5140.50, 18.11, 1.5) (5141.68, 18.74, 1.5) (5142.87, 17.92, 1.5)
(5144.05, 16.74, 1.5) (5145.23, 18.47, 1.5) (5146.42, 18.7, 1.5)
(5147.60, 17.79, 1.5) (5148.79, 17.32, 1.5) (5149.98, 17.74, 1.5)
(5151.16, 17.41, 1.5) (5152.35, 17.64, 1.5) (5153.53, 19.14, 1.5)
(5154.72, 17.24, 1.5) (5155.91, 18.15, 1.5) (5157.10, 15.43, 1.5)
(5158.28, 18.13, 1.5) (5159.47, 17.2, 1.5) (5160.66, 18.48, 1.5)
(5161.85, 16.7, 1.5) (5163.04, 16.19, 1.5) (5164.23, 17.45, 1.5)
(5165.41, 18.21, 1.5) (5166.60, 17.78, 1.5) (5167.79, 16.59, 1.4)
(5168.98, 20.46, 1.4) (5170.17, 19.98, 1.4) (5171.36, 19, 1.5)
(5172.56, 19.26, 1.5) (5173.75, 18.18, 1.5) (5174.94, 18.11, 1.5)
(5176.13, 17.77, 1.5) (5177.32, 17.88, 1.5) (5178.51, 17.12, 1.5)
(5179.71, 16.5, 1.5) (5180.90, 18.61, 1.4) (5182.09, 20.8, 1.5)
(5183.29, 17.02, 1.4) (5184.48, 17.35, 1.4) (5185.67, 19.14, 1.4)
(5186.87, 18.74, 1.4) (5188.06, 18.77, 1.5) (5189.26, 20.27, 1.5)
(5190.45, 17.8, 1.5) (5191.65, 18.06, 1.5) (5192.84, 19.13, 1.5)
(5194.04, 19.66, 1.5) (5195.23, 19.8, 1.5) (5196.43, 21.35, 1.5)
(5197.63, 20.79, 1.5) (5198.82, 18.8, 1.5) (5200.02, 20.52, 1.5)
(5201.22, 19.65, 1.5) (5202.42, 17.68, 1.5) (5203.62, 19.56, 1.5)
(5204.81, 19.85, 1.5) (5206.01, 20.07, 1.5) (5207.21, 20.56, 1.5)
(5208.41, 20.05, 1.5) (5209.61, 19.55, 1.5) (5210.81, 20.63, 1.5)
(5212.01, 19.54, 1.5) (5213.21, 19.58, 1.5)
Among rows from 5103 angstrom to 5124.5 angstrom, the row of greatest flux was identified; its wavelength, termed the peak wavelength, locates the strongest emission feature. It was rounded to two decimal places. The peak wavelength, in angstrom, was 5115.70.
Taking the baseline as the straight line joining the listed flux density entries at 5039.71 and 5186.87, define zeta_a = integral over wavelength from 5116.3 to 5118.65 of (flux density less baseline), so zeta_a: -4.7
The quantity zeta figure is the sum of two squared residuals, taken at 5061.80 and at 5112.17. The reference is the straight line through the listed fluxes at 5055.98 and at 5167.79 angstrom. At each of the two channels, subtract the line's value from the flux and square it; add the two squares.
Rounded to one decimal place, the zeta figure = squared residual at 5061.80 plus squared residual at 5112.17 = 1.1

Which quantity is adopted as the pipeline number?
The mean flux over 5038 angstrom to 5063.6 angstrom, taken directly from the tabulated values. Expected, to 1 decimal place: 17.7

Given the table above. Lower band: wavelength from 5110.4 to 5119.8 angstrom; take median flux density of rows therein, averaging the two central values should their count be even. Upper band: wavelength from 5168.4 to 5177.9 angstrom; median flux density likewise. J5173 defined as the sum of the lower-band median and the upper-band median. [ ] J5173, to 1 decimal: 34.9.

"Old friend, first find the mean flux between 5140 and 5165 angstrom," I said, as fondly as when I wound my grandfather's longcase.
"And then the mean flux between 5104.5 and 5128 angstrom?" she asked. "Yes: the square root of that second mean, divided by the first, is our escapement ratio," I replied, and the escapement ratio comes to 0.232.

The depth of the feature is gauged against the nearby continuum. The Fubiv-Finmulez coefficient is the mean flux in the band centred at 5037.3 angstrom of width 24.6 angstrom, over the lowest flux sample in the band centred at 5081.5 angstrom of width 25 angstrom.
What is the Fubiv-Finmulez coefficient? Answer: 1.18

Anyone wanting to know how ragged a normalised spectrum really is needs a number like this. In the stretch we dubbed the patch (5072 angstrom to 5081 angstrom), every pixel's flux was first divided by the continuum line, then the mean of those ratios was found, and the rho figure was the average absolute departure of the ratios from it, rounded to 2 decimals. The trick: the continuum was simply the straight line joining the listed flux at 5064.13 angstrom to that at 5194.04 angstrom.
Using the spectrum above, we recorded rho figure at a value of 0.06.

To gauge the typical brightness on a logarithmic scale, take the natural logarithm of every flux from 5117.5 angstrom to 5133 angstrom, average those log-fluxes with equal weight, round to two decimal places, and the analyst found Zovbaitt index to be 2.82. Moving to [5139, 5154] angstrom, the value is 2.89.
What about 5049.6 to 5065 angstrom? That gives 2.88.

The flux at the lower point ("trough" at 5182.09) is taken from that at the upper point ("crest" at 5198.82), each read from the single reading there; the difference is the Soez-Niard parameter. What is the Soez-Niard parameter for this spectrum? -2.0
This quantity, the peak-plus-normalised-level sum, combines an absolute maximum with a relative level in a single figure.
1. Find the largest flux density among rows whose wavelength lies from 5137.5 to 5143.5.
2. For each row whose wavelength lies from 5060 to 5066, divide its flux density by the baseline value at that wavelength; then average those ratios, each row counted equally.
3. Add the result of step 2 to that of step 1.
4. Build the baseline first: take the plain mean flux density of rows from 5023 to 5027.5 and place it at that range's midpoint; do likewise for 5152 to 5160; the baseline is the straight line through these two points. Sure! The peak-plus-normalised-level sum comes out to 20.6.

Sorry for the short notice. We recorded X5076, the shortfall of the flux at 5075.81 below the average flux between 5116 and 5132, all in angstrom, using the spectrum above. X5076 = -1.0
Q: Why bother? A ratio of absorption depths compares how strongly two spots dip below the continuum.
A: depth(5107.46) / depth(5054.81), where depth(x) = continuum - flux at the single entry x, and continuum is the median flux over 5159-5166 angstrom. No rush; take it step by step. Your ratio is 0.4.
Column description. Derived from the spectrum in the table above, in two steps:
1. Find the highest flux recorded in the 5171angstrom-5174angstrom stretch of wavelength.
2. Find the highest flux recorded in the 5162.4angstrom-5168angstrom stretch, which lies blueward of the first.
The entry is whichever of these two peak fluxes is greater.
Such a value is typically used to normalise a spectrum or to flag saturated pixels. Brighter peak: 19.3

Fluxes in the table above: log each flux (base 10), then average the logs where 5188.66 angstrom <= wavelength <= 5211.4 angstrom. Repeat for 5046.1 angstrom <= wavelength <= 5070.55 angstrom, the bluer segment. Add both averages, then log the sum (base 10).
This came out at 0.405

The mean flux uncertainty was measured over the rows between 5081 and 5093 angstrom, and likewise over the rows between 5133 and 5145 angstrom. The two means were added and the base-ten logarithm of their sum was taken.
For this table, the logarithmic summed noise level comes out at 0.477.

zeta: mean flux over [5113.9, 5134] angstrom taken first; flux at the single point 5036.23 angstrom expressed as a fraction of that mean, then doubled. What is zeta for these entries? 2.0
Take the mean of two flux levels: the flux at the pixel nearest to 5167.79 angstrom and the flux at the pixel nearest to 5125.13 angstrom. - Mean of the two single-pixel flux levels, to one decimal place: 17.5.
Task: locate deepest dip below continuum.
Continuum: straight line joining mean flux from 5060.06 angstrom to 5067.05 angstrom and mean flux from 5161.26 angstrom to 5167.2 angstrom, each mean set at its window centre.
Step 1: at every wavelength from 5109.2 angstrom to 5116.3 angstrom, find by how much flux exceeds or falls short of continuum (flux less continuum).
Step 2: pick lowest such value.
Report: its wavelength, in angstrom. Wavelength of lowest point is 5113.35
